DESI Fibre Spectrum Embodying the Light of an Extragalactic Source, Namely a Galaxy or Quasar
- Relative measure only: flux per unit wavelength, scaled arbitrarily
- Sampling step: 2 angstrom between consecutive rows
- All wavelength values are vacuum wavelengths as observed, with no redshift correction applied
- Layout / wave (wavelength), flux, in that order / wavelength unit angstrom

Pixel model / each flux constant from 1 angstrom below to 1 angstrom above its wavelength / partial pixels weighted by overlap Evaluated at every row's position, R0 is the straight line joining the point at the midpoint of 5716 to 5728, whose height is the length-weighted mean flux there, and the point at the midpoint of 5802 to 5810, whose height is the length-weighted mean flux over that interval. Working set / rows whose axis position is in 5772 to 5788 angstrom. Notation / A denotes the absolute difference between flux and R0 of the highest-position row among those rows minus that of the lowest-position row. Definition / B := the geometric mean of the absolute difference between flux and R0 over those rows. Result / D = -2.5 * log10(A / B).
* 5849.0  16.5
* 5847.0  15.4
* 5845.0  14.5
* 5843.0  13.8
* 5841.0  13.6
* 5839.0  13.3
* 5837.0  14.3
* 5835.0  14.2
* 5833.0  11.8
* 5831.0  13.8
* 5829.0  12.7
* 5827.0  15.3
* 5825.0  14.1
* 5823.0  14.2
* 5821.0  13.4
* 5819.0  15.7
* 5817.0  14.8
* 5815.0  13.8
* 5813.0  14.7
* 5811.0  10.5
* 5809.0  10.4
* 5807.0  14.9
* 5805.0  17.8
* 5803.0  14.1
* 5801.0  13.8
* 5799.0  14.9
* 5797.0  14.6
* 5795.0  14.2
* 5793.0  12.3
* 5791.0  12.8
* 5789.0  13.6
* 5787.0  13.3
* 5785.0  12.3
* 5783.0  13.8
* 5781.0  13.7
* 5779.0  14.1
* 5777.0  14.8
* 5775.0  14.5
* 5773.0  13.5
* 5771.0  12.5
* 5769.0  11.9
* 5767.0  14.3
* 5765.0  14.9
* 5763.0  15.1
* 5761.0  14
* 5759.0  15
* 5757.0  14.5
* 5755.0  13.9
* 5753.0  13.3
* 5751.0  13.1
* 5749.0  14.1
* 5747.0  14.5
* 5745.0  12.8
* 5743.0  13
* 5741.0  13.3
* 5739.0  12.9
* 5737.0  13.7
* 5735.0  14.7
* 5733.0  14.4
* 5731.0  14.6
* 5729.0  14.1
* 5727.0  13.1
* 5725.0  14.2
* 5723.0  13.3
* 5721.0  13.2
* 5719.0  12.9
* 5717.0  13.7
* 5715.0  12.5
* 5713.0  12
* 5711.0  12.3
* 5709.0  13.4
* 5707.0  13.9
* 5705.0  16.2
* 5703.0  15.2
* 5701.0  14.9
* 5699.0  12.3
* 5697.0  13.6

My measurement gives 0.3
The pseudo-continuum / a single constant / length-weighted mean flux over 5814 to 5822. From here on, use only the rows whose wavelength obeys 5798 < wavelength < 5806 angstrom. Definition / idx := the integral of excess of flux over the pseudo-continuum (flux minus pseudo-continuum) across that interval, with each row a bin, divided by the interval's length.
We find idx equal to 0.7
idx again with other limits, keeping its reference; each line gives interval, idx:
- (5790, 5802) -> -0.7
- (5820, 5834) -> -0.8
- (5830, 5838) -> -0.9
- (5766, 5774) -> -1.4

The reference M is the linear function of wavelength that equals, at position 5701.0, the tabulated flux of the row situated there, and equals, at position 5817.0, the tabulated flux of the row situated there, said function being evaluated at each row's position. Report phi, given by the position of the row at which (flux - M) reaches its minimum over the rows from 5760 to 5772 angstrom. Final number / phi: 5769.0 angstrom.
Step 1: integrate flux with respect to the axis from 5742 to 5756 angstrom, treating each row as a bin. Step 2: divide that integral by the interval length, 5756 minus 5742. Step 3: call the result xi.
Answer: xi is 13.5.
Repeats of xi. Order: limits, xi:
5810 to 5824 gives 13.9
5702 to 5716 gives 13.6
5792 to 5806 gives 14.5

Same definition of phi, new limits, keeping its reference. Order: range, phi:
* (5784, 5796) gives 5785.0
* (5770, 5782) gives 5771.0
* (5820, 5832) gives 5829.0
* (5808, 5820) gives 5809.0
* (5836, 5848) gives 5839.0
